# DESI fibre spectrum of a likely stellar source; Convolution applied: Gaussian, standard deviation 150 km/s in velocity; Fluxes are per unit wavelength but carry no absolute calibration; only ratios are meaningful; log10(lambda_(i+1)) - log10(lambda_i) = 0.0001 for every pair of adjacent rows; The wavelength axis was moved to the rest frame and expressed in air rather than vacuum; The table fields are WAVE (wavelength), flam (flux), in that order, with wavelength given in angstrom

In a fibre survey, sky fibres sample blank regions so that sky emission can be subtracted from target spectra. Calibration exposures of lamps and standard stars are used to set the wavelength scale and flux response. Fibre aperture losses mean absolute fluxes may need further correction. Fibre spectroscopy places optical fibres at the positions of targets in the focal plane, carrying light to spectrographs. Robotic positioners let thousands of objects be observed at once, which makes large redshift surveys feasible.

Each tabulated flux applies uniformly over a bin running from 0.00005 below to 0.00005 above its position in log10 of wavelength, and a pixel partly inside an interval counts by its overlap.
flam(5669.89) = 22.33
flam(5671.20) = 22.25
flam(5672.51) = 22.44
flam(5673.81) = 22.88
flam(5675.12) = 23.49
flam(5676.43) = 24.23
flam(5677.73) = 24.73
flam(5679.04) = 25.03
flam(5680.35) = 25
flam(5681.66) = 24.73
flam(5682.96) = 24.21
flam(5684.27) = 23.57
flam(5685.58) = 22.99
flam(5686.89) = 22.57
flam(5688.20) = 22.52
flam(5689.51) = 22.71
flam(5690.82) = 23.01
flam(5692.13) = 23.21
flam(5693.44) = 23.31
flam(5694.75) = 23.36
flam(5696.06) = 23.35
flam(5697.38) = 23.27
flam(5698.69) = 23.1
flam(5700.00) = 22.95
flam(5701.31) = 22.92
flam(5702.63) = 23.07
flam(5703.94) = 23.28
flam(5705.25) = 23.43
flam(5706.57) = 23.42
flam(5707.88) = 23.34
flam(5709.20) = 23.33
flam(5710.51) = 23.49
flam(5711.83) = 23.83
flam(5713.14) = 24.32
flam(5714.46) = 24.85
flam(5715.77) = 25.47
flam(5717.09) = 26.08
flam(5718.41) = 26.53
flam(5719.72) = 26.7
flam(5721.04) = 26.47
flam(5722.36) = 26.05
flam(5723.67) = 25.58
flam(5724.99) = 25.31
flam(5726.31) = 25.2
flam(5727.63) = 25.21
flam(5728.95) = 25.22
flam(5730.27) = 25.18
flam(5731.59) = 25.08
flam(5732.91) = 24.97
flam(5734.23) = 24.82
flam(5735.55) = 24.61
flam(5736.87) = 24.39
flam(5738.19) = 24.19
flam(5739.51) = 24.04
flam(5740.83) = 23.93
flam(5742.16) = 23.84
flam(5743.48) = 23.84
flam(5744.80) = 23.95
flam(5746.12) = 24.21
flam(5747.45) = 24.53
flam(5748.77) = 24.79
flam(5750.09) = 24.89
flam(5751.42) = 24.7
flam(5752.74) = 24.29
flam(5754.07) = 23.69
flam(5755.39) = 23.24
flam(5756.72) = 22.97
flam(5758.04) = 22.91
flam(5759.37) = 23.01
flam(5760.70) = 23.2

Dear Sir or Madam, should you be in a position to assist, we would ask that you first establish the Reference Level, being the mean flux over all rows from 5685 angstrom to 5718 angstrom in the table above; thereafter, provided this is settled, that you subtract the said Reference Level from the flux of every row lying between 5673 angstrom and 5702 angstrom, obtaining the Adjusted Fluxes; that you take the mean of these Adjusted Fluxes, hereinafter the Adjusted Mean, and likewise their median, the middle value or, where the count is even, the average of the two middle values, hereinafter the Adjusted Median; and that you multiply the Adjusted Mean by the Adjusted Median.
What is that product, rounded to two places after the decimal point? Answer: 0.00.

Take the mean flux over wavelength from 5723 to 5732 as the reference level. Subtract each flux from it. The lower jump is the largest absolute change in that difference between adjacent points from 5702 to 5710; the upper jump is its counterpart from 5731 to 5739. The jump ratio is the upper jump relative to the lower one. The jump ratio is 1.05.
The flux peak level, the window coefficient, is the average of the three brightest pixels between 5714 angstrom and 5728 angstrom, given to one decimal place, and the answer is 26.6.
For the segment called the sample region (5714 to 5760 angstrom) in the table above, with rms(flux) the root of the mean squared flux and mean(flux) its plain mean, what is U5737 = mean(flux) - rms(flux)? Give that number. -0.019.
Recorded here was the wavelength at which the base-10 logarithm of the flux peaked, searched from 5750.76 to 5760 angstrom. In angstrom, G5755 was 5751.42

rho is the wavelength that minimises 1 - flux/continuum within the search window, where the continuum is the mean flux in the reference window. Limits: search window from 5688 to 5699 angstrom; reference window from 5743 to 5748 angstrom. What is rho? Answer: 5694.75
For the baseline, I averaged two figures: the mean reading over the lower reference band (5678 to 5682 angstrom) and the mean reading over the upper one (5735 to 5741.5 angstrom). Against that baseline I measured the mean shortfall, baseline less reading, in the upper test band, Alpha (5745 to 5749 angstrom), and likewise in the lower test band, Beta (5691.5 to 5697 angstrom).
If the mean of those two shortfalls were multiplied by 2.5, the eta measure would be 1.7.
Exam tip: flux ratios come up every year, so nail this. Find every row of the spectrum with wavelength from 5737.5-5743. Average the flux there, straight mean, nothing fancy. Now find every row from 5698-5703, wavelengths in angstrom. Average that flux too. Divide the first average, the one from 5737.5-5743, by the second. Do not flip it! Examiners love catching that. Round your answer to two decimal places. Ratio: 1.04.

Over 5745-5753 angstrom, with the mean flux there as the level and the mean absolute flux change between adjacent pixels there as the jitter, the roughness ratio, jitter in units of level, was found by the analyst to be 0.010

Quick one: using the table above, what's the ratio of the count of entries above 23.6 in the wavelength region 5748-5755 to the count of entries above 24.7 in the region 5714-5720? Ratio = 1.0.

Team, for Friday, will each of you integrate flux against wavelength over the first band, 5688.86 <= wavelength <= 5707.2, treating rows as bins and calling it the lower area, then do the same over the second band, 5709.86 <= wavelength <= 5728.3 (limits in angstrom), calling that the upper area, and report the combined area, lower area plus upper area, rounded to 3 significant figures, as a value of 893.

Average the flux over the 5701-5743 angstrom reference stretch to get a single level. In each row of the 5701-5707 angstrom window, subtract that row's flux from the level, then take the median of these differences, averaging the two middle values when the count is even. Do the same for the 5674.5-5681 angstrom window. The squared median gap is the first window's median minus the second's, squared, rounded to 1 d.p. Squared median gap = 2.1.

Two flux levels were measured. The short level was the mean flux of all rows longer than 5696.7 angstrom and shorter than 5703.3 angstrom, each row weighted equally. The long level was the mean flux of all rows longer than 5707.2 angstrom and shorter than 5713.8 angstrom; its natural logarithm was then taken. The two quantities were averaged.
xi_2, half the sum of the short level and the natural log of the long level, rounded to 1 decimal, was 13.1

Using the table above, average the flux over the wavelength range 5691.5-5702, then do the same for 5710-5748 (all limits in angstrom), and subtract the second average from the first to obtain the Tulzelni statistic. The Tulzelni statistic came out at -1.7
